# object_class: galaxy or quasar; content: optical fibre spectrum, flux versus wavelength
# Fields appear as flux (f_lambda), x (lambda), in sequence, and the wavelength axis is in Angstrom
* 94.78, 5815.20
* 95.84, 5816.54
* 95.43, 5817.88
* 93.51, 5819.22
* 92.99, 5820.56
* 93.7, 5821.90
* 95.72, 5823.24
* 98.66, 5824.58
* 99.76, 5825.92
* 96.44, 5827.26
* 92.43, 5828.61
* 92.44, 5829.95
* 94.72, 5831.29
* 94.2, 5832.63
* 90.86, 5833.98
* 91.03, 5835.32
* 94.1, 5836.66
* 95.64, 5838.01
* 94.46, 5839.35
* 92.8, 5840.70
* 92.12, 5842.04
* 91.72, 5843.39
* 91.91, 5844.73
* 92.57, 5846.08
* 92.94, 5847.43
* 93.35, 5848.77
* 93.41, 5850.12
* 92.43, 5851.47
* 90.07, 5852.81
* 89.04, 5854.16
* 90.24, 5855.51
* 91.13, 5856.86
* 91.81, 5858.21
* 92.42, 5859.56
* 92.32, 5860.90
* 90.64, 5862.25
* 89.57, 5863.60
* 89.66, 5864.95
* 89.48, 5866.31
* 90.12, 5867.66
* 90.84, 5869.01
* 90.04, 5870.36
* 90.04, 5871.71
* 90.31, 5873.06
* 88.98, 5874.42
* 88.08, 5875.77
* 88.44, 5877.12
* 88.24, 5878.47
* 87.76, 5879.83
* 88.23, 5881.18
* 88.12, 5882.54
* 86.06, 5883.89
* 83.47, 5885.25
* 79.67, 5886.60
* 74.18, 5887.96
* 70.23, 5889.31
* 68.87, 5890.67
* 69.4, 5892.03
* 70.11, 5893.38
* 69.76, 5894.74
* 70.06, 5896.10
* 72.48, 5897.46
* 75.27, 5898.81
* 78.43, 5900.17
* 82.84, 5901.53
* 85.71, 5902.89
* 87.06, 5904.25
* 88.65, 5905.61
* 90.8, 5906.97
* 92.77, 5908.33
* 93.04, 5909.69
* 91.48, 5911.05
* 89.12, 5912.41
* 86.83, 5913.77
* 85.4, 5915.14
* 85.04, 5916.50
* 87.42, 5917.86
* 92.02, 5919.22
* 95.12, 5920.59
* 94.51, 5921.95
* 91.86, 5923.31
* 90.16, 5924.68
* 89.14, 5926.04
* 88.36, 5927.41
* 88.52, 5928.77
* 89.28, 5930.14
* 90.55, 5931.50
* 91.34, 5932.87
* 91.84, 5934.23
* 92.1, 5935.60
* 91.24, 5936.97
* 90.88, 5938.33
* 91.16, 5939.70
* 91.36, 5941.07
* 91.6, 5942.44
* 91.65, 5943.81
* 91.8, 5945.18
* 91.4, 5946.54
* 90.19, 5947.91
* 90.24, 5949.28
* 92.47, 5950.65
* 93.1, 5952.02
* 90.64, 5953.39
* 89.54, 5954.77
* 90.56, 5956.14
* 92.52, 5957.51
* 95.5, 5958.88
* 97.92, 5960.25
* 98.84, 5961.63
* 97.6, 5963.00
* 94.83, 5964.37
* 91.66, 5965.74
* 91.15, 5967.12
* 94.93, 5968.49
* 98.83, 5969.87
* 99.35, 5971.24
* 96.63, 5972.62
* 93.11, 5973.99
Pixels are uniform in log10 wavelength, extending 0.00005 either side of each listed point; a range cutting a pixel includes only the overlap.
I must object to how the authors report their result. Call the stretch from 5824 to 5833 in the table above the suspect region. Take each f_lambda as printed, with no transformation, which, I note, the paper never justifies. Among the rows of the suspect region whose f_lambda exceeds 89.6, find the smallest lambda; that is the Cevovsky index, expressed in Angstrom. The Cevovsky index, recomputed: 5824.58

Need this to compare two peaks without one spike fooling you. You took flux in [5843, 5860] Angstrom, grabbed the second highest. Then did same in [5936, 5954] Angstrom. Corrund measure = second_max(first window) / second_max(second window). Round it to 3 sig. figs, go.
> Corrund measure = 1.01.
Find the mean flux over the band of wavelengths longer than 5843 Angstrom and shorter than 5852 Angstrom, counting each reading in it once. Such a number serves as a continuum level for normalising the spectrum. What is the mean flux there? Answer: 92.6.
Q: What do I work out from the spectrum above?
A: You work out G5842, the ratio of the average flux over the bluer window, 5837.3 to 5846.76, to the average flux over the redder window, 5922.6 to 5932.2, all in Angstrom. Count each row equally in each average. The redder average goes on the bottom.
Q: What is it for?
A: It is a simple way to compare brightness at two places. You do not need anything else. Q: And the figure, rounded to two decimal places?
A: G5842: 1.04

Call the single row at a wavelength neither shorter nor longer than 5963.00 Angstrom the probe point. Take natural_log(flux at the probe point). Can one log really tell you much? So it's 4.58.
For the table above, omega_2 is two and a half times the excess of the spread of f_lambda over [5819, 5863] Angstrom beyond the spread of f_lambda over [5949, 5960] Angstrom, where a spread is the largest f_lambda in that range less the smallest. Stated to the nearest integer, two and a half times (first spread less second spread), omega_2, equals 12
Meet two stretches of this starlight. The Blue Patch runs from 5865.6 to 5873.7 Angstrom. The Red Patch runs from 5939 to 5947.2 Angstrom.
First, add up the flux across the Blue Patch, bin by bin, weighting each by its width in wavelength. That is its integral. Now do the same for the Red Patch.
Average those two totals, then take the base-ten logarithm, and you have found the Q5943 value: 2.87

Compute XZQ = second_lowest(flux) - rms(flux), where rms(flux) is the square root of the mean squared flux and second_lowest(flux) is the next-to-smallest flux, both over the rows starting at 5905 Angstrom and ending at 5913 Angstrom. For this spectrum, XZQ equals -1.9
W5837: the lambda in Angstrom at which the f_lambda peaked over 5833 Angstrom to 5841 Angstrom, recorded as 5838.01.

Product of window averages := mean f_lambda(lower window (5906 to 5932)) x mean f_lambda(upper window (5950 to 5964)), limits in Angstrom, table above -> 8455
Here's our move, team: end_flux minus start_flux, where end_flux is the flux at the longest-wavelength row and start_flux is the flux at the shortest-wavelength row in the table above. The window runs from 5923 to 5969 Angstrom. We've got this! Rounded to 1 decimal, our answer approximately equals 3.1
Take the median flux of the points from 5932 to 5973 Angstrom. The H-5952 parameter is 91.7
